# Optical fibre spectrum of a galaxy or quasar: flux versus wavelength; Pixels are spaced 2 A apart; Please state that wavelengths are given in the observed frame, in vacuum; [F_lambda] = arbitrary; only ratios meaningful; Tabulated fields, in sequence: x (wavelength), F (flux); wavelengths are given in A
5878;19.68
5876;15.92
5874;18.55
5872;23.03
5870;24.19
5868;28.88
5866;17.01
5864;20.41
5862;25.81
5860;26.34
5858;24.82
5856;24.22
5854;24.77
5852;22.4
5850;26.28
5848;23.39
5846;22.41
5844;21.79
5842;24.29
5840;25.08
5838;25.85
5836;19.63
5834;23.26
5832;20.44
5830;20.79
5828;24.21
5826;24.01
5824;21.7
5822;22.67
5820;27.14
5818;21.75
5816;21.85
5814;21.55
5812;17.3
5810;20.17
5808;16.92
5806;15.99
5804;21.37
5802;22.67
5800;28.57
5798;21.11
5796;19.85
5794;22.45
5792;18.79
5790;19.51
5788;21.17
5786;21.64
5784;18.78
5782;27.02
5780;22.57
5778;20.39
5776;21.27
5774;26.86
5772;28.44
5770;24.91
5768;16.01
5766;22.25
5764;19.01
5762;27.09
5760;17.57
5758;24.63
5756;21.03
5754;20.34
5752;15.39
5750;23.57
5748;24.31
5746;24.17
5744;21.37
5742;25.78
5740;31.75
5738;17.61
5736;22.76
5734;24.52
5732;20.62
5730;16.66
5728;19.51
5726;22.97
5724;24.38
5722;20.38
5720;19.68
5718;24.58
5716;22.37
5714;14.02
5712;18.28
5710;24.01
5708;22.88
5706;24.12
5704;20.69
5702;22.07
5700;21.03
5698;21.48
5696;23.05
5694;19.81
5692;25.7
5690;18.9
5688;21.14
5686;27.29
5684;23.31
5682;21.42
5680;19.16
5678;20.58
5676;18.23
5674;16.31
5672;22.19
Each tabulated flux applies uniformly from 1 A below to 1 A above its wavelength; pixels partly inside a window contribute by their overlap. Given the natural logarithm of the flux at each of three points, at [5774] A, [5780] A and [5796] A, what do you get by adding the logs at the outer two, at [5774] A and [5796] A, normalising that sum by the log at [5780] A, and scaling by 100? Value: 201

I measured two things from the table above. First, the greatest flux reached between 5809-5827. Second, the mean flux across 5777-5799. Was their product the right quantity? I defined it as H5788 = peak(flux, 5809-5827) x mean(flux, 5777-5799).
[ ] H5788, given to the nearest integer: 576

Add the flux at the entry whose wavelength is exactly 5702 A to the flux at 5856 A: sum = 46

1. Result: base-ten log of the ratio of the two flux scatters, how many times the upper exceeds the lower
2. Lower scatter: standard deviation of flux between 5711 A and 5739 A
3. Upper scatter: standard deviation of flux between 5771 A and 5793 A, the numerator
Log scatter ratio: 0.03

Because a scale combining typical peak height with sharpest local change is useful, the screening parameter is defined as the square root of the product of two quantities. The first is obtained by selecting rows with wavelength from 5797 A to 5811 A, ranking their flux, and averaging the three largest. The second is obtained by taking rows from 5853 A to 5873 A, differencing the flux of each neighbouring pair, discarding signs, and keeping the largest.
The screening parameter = 17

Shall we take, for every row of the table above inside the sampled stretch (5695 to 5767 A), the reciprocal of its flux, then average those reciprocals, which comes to 0.0470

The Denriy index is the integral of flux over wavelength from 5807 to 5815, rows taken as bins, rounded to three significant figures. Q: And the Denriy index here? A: 152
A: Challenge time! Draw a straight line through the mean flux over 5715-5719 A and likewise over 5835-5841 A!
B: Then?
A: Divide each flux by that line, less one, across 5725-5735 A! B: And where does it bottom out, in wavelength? 5730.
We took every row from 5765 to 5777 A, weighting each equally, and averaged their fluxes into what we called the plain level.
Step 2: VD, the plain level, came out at 23.29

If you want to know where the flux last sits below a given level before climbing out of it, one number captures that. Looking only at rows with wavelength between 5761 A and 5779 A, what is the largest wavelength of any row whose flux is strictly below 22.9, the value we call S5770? 5778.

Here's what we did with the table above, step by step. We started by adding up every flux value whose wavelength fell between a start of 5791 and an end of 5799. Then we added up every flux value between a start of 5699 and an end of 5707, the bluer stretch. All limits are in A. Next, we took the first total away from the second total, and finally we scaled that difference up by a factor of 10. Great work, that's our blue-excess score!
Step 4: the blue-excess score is 57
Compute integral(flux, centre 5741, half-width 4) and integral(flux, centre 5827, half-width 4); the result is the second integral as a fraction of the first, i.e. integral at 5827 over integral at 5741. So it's 0.94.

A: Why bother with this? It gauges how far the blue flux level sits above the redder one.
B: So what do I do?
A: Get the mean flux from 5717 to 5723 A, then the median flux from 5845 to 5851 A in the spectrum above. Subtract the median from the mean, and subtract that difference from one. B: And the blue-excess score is 2.8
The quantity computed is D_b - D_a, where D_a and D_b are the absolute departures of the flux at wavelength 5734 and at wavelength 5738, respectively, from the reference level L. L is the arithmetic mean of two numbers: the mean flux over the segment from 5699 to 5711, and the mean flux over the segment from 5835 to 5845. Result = 3.7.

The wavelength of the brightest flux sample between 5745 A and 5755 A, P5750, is 5748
